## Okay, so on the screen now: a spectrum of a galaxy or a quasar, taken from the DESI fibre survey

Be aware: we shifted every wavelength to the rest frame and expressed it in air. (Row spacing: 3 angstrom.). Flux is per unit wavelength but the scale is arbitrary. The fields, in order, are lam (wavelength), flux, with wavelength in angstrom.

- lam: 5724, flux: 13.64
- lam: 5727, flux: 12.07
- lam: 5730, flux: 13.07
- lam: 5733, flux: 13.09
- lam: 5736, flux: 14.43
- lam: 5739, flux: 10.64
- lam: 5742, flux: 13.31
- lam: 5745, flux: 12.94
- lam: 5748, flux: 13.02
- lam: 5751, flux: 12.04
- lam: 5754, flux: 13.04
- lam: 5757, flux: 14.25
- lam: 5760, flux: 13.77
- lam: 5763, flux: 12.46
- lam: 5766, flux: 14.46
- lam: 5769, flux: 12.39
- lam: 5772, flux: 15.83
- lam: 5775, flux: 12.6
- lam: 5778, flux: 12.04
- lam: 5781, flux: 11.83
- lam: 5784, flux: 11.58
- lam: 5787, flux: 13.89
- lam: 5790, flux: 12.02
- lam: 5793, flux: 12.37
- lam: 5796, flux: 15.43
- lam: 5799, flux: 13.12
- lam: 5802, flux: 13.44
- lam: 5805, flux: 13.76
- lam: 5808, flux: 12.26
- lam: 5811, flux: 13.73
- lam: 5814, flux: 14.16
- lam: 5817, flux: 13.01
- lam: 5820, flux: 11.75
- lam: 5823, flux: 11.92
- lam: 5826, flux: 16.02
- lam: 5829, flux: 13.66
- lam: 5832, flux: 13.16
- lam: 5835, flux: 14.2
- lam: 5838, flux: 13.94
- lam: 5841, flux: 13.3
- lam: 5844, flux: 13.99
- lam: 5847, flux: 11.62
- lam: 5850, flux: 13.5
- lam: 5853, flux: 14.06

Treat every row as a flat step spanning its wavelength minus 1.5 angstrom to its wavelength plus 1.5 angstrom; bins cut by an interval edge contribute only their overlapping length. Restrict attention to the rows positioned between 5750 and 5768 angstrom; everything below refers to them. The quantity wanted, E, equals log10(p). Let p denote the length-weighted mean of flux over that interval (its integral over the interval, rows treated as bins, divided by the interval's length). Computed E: 1.13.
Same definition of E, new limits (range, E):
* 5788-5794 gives 1.09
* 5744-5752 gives 1.10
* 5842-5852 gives 1.12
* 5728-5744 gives 1.11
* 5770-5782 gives 1.12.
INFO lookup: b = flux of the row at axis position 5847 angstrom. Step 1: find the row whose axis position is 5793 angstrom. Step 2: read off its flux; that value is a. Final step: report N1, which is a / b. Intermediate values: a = 12.37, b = 11.62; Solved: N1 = 1.06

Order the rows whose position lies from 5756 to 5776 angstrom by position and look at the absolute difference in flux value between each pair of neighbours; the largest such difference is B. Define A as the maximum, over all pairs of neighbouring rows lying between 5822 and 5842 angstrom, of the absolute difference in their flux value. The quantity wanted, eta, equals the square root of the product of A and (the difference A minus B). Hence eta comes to 1.6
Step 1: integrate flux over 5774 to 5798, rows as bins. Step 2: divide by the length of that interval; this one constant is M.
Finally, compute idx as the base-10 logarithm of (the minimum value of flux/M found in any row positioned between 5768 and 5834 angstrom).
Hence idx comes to -0.041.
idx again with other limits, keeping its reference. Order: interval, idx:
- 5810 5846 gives -0.035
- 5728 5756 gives -0.078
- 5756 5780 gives -0.024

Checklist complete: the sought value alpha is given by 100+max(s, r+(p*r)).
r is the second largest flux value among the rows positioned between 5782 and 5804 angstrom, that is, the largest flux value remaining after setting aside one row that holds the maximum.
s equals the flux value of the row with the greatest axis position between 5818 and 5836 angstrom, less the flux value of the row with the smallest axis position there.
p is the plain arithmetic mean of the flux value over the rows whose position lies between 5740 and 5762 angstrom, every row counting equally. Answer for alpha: 297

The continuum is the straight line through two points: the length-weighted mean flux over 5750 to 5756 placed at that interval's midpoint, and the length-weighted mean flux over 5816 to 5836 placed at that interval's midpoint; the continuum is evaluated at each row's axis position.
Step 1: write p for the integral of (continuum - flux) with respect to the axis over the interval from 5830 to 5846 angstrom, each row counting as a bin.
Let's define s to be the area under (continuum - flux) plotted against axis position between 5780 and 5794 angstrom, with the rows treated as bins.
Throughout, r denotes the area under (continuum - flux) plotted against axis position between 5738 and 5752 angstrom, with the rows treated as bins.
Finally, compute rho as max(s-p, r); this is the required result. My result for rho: 12.1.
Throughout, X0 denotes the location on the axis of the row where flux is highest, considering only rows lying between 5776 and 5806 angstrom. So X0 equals 5796 angstrom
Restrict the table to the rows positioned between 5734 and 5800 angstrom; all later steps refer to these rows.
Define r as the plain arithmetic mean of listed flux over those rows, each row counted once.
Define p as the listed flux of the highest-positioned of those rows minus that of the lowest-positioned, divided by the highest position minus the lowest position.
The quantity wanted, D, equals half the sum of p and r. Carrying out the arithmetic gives 6.52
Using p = -0.021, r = 13.1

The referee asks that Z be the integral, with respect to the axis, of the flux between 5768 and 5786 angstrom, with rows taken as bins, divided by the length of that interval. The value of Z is 12.8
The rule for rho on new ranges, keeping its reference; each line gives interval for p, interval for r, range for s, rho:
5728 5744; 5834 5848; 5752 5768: 0.9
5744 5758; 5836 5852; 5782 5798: 4.9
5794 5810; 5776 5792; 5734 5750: 11.5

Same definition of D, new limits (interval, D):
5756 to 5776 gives 6.79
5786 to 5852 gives 6.68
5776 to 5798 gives 6.46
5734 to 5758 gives 6.48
